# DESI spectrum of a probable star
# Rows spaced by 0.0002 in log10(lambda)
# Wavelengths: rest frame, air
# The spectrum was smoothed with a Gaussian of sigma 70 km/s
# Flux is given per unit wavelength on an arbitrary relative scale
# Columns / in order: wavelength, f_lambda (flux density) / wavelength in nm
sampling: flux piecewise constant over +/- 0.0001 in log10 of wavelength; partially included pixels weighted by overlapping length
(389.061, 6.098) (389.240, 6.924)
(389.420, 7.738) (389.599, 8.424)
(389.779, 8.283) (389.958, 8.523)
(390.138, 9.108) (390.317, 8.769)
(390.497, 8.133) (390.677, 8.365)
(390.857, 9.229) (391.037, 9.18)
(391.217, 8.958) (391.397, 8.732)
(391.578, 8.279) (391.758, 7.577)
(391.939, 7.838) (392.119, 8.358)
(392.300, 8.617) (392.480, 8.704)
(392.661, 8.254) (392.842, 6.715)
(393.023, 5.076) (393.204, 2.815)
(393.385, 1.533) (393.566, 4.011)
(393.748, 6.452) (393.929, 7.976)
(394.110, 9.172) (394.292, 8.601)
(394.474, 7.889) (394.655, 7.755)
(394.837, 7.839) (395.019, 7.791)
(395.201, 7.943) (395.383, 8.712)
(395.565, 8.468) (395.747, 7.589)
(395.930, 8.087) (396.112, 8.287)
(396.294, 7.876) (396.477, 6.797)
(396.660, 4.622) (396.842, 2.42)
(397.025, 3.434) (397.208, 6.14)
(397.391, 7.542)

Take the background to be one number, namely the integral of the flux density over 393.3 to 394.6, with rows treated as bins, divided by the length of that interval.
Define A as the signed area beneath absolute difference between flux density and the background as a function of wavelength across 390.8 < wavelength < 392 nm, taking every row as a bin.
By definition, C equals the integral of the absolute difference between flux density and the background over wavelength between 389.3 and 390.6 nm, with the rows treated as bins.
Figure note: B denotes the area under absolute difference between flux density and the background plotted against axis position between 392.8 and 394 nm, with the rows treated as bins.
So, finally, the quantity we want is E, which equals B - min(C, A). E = 0.2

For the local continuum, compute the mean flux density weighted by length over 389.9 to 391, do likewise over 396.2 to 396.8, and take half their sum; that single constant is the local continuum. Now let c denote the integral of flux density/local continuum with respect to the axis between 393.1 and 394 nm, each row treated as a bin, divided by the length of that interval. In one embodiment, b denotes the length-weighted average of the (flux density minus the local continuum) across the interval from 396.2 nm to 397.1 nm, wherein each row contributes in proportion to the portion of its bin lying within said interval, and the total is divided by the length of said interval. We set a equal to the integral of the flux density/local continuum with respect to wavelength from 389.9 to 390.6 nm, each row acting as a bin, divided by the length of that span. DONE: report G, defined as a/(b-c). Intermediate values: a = 1.16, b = -2.3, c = 0.61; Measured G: -0.4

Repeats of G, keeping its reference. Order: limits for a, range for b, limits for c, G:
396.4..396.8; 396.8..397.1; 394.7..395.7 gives -0.1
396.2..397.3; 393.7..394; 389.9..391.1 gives -0.5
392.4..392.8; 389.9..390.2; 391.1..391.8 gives 4.3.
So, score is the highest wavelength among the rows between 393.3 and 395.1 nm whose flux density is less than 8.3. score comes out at 395.019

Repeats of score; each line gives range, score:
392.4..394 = 393.929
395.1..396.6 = 396.477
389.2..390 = 389.779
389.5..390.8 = 390.497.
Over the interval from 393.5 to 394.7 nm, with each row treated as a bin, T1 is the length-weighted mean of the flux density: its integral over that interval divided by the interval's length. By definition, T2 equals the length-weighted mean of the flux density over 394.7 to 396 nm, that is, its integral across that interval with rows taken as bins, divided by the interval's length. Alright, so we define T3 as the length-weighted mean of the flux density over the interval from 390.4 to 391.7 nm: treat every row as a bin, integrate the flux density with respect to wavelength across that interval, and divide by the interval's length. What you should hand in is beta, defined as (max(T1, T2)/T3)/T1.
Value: 0.12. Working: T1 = 7.47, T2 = 8.0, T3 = 8.7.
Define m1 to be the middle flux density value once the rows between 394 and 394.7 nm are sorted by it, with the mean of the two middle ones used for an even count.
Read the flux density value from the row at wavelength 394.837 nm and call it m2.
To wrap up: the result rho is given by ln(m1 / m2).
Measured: 0.05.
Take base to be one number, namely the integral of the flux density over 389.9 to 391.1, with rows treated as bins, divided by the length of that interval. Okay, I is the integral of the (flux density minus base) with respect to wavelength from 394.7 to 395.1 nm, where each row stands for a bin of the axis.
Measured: -0.4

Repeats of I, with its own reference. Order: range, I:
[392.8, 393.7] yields -4.3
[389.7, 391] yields -0.1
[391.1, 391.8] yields -0.2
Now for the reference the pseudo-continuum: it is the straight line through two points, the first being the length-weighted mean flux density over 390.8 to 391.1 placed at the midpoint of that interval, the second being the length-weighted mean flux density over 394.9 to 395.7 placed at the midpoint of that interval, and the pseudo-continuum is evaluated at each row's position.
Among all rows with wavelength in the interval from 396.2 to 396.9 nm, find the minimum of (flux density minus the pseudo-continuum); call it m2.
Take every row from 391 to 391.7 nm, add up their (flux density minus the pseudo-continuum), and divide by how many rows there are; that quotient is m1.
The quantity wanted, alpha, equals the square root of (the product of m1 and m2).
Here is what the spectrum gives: 1.34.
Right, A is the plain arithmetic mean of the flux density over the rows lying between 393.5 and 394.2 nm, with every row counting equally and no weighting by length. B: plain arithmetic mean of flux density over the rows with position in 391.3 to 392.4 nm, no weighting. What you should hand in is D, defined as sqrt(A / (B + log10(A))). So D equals 0.87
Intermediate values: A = 6.9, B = 8.23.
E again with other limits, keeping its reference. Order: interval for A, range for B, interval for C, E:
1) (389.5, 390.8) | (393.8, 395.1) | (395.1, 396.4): 0.0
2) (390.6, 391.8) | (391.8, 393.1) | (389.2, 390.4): -0.1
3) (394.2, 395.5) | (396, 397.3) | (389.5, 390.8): 0.4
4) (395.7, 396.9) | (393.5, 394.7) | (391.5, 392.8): -0.1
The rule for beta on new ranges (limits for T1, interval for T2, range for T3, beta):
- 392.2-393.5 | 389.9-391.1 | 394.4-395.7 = 0.18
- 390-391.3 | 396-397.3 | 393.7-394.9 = 0.12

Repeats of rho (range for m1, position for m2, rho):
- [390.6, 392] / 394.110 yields -0.07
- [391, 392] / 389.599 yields 0.01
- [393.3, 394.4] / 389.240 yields 0.04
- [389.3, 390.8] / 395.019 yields 0.07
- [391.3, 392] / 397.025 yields 0.85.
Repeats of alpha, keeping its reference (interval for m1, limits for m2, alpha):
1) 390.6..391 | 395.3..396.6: 0.71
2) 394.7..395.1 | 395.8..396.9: 1.57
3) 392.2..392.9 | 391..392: 1.04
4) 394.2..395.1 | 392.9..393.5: 1.60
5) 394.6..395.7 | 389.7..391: 0.41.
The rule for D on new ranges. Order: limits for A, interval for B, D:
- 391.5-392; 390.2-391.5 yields 0.90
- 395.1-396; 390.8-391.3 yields 0.90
